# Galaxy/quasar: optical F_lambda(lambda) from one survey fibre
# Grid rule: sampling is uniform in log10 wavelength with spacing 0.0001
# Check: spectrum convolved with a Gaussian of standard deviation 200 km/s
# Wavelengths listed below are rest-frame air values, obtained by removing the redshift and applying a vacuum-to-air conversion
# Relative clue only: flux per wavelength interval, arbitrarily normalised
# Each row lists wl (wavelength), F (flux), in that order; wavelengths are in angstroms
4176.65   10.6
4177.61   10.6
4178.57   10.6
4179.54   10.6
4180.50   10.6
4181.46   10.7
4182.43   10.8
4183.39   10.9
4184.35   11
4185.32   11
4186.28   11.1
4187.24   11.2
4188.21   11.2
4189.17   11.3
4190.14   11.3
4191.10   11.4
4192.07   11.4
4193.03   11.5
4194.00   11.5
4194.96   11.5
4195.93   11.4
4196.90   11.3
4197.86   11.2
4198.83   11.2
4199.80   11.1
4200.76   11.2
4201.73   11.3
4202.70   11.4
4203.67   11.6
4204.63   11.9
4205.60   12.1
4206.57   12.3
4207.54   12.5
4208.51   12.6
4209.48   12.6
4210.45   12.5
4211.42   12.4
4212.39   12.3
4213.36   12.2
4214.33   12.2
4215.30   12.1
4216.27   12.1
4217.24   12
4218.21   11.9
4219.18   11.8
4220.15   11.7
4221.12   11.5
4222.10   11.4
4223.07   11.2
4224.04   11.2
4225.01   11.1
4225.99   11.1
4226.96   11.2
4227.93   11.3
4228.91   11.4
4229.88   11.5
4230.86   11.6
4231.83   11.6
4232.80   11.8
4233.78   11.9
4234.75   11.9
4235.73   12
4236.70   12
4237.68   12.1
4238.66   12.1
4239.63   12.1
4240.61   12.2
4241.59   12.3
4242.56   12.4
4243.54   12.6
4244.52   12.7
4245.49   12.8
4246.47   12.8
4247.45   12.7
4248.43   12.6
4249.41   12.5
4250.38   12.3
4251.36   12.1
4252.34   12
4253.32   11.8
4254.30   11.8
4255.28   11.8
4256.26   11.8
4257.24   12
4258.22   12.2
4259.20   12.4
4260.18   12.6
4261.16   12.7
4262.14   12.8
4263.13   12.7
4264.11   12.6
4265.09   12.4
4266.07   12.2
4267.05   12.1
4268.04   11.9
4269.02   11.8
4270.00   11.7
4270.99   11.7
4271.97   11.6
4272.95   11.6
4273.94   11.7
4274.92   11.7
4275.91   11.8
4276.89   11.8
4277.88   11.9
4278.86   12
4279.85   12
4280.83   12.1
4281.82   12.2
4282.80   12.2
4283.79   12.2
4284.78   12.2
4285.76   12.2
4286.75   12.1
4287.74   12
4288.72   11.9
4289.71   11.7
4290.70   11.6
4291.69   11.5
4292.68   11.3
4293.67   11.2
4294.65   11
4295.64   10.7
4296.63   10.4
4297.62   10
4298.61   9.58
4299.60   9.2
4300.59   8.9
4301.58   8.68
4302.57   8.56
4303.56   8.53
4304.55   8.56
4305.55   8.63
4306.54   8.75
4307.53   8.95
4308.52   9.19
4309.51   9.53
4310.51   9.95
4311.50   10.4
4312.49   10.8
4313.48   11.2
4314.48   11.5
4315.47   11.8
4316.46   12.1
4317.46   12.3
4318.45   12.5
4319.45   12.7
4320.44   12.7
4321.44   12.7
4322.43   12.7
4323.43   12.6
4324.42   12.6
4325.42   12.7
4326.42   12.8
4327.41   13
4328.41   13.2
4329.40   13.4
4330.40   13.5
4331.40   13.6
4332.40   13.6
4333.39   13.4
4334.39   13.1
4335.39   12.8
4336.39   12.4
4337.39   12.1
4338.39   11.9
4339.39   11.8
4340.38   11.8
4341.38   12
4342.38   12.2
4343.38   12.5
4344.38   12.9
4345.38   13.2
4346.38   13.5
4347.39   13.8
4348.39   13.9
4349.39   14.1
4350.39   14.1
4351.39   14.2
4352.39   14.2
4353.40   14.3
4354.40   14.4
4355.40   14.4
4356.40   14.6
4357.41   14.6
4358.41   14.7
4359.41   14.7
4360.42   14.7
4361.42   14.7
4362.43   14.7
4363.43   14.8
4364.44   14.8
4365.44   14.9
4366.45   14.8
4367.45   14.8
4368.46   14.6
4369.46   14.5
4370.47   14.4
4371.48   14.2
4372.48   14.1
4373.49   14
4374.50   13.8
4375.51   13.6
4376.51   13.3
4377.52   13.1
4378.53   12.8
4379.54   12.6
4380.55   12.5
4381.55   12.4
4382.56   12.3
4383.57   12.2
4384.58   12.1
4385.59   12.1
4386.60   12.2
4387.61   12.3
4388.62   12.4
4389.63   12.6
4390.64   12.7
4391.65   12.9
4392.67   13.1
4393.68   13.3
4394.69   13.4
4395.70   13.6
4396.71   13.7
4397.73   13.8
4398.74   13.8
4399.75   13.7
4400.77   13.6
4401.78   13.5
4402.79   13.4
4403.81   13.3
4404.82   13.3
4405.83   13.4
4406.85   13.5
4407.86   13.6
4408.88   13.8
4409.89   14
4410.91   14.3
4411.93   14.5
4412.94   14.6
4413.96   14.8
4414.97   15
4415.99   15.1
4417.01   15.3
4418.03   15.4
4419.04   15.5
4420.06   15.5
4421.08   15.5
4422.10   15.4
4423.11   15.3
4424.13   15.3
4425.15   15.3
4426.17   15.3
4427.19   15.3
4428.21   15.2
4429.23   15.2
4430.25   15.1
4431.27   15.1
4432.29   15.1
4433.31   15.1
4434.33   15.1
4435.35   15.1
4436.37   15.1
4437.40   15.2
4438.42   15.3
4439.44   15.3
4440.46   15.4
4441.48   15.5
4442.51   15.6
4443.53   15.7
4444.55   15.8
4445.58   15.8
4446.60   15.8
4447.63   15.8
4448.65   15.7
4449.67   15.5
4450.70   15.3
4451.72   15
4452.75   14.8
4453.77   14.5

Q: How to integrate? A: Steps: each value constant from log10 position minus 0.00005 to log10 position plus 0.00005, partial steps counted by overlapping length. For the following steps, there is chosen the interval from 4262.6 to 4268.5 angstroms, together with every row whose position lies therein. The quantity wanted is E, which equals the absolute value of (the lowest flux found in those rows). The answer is 11.90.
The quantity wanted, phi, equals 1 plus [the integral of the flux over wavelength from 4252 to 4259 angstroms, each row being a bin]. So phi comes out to 85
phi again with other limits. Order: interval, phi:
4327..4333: 81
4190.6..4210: 227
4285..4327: 460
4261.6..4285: 283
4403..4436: 489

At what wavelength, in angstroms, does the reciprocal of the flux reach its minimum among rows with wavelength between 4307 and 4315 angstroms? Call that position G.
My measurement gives 4314.48 angstroms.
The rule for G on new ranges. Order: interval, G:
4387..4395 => 4394.69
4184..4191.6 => 4191.10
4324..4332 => 4331.40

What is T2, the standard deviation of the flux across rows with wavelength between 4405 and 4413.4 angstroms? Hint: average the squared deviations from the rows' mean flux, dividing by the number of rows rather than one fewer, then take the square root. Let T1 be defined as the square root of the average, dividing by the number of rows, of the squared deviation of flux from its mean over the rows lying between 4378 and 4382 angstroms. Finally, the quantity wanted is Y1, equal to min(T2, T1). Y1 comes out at 0.15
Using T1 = 0.15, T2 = 0.43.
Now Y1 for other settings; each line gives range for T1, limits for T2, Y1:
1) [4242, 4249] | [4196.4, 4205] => 0.13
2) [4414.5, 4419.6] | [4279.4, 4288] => 0.08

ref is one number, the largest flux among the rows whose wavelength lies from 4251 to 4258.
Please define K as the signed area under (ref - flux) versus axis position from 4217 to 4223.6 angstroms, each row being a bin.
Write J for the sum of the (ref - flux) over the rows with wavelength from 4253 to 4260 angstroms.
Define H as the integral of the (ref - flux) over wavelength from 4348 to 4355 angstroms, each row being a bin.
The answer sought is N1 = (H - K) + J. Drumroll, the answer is -17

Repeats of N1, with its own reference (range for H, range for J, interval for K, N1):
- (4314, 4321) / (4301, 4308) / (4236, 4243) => 24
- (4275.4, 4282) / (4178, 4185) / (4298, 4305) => -12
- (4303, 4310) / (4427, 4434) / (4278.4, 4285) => 1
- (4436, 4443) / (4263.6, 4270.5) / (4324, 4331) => -16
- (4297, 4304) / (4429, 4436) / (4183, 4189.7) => -7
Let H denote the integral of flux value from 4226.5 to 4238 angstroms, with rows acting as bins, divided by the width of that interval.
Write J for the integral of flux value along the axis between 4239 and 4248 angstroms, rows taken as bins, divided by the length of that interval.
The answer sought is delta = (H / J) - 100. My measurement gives -99.1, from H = 11.7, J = 12.5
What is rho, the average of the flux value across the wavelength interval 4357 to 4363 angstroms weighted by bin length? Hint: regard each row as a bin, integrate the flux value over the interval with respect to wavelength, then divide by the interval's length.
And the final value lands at 14.7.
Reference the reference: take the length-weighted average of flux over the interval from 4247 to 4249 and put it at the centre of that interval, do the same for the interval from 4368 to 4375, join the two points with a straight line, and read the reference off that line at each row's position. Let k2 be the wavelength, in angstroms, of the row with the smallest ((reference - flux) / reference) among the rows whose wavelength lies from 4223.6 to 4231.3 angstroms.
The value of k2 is 4230.86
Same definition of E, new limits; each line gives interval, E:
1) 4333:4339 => 11.90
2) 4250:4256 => 11.80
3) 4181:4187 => 10.70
